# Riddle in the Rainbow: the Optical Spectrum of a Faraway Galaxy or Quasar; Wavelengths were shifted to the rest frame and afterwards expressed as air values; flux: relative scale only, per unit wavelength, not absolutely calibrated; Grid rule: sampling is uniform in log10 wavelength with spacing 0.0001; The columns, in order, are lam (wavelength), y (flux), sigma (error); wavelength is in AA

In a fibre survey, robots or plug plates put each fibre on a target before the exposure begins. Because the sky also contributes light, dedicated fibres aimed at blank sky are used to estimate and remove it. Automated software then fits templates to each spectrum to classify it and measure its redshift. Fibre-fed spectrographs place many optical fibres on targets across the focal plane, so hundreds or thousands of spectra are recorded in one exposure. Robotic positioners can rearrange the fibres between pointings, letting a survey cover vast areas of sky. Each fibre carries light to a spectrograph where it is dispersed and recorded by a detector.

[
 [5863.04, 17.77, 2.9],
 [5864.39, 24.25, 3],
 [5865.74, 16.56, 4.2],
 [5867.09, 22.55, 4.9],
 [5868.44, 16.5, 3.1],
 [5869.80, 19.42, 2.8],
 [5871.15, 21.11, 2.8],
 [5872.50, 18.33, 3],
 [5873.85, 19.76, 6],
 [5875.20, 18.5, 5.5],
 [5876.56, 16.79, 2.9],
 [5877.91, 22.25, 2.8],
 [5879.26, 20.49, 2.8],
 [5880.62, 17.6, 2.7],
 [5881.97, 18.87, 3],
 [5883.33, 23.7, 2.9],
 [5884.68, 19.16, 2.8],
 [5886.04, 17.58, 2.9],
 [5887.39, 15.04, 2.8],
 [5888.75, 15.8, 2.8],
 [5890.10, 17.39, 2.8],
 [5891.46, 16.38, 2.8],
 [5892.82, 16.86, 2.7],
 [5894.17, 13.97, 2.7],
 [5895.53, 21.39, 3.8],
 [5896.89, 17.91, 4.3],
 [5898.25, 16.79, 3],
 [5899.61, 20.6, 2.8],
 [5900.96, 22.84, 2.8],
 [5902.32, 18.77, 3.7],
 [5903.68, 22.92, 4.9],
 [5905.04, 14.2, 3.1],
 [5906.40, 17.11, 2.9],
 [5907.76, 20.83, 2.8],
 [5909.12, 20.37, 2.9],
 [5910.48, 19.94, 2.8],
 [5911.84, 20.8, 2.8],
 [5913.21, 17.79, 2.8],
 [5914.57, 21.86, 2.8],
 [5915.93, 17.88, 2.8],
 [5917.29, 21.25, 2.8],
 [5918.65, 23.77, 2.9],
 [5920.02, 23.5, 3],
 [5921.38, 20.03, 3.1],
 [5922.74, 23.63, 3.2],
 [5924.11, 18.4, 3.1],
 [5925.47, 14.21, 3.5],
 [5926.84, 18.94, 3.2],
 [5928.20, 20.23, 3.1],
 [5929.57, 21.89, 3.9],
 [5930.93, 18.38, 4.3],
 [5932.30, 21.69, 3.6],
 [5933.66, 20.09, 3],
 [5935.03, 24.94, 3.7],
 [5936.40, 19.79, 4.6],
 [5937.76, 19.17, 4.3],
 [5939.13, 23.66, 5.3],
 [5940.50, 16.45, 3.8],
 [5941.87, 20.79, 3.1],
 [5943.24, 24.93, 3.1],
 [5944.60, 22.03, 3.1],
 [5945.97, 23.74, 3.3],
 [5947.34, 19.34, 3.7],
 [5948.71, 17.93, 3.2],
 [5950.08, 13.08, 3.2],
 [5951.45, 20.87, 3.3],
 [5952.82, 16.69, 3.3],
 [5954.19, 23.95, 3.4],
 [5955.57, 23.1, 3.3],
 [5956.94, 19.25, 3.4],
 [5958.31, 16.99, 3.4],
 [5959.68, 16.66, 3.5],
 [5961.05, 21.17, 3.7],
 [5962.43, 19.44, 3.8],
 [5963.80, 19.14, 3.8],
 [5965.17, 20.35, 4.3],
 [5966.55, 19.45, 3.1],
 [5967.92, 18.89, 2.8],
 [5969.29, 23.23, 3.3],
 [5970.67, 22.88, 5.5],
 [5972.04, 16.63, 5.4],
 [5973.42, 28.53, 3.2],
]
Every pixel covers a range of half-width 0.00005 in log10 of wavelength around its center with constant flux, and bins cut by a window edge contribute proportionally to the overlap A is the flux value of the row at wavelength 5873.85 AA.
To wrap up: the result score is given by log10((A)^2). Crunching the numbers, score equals 2.59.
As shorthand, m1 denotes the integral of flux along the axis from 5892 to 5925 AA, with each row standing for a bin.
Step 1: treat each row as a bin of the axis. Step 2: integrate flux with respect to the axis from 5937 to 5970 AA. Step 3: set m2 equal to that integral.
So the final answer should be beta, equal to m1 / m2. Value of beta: 0.98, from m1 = 649.4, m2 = 660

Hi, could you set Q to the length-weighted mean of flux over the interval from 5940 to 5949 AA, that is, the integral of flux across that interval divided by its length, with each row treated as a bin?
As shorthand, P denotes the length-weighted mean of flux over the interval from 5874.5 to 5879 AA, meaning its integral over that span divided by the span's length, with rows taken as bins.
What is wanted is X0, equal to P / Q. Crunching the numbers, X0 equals 0.92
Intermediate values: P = 19.3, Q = 21.0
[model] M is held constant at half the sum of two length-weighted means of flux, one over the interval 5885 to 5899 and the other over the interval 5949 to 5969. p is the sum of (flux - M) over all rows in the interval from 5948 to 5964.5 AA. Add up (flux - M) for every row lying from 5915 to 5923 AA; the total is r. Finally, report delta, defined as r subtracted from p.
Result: -11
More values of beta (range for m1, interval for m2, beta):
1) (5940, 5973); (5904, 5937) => 0.99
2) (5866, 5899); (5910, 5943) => 0.90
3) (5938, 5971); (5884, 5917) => 1.08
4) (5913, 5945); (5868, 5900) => 1.12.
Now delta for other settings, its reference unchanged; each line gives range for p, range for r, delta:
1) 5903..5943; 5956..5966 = 53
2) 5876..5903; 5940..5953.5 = -7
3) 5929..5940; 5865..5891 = 12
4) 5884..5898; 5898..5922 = -45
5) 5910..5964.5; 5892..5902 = 79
